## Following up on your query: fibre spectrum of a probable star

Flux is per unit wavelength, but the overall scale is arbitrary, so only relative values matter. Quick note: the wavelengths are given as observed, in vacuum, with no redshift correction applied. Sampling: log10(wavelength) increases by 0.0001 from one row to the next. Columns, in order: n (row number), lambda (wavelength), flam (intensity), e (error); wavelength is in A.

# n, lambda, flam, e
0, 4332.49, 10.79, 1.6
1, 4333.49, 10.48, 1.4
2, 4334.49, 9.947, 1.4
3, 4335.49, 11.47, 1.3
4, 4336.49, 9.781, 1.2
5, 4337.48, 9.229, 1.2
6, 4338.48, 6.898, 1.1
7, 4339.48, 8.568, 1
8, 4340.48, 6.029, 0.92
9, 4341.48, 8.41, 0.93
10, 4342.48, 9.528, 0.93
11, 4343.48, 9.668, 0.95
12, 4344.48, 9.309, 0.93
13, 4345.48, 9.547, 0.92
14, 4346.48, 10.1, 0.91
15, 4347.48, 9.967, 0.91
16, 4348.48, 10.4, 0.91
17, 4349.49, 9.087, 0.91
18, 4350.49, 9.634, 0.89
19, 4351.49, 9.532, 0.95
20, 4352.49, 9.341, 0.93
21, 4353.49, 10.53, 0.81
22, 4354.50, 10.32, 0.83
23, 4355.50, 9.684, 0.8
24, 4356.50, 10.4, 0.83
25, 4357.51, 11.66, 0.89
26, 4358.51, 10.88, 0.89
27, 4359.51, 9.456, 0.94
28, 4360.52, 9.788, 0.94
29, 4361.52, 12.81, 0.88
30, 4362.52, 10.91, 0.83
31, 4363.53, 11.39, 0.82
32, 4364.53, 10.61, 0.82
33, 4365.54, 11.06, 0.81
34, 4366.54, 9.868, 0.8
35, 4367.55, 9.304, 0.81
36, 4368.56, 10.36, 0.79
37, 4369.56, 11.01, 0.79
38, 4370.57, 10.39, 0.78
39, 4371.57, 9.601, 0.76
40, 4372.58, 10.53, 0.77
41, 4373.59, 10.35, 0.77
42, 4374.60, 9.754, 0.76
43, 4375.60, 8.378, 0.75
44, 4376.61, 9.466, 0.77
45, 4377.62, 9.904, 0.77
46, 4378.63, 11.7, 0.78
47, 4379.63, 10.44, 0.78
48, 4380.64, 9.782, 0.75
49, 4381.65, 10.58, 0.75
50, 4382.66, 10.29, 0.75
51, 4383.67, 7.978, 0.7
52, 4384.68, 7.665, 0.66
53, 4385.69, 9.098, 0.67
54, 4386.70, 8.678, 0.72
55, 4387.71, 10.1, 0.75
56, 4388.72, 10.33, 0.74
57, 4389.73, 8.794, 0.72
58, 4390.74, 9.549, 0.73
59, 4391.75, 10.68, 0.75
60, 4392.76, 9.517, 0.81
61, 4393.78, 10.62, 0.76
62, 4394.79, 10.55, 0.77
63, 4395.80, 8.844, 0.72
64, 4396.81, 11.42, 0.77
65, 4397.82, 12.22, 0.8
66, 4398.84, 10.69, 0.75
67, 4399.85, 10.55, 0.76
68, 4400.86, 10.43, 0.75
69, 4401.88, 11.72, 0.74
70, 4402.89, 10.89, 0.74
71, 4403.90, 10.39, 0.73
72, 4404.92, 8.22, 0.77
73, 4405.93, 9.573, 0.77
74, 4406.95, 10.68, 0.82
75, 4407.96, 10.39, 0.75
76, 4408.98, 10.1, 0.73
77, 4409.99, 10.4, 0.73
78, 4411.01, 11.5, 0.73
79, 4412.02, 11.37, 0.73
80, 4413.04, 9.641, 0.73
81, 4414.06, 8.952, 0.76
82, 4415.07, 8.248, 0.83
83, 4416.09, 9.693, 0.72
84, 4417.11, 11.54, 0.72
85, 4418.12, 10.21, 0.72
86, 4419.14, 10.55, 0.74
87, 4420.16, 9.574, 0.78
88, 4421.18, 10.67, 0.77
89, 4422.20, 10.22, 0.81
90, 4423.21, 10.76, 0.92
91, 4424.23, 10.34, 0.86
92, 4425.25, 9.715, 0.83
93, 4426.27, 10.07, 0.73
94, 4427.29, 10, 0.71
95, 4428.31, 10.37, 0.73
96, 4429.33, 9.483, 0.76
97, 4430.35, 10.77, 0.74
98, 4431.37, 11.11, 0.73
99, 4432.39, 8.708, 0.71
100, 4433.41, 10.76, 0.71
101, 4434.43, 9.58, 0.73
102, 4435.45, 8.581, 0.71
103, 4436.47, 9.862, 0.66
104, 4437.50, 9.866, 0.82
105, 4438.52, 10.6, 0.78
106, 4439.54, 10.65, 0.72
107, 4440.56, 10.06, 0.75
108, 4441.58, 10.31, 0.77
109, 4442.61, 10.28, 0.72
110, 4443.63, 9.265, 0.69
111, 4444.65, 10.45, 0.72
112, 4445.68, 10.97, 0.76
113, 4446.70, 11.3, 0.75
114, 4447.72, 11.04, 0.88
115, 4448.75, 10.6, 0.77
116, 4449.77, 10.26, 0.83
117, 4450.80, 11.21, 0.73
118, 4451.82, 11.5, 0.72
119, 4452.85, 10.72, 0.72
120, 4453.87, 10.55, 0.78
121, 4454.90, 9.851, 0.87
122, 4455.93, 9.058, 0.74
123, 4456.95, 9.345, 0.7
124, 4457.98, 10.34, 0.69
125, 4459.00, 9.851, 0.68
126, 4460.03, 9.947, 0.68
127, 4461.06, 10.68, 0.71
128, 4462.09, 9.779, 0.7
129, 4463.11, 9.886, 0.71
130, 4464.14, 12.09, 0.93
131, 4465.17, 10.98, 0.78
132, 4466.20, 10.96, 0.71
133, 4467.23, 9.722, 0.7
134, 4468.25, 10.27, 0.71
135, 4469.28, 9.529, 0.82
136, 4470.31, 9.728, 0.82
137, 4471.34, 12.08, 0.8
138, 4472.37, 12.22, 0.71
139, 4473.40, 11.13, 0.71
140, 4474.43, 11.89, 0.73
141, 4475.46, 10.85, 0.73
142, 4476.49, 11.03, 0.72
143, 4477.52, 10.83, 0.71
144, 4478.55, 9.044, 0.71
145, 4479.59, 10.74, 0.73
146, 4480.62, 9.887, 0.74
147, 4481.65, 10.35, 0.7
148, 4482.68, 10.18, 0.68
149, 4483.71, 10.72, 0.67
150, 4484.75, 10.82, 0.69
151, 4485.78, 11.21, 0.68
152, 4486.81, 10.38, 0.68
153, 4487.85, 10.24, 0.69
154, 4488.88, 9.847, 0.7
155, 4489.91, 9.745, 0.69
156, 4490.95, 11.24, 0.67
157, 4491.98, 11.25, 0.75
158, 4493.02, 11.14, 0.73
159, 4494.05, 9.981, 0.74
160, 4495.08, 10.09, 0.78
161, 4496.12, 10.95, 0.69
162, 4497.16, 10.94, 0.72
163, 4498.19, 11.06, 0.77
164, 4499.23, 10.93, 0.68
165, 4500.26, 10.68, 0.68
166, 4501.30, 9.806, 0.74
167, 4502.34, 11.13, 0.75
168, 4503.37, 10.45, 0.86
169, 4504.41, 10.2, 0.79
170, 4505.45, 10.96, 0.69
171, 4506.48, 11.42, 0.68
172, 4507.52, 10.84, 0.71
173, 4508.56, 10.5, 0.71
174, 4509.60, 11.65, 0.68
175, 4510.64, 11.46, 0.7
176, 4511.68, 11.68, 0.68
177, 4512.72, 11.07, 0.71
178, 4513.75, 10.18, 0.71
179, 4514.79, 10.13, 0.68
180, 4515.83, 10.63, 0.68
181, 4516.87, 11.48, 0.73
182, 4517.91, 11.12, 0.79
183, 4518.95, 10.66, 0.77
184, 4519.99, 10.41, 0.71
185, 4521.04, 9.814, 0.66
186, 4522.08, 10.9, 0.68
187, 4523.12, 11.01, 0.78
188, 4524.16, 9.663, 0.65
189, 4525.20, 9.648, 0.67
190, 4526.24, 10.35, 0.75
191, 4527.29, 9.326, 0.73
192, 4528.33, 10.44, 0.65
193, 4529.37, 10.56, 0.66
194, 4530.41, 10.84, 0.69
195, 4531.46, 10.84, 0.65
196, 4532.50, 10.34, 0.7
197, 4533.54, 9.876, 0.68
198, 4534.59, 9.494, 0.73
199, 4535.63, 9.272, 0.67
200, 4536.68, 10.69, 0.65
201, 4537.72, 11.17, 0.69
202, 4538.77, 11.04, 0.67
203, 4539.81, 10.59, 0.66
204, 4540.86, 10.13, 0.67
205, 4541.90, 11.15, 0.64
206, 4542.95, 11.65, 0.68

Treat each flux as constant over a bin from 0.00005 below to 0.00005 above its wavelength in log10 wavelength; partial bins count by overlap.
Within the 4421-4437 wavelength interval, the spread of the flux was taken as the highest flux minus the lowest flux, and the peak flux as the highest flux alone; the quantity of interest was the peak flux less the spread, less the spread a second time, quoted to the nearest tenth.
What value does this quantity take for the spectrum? 6.1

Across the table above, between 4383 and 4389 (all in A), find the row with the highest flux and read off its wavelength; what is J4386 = 4388.72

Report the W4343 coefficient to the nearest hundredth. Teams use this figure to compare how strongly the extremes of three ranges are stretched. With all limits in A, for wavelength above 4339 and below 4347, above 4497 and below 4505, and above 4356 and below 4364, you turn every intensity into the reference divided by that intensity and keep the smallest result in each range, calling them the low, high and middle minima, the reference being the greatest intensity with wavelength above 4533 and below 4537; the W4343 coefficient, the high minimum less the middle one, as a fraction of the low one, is 0.12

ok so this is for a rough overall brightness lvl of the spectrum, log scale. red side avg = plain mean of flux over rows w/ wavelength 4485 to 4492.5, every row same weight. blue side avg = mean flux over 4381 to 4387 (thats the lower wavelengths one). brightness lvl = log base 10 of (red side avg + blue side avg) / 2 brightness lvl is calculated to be 0.99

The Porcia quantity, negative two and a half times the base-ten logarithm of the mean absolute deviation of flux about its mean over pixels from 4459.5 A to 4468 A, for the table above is 0.4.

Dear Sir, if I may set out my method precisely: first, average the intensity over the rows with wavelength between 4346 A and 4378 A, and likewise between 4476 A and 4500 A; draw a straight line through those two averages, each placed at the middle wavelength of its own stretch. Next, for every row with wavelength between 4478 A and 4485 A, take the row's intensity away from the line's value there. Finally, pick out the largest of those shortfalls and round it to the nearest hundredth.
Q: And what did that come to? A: 1.48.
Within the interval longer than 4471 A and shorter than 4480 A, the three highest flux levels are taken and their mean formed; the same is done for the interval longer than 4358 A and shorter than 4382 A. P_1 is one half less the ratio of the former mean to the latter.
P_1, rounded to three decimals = -0.508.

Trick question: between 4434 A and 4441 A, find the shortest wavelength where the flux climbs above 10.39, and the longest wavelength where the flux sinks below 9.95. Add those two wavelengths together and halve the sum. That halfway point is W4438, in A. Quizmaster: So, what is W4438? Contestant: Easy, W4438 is 4438.0 A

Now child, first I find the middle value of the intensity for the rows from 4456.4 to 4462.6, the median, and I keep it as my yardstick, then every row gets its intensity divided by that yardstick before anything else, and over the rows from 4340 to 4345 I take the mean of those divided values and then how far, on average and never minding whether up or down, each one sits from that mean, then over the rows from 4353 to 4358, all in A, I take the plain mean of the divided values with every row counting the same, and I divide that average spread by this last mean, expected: 0.10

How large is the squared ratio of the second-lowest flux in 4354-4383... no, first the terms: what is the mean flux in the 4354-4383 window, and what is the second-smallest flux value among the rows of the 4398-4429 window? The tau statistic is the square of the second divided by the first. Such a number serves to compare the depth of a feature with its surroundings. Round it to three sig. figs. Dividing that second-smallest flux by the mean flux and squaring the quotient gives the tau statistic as 0.633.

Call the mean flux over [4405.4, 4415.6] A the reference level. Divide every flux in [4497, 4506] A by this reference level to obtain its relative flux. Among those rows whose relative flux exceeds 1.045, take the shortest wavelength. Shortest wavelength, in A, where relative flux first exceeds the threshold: 4497.16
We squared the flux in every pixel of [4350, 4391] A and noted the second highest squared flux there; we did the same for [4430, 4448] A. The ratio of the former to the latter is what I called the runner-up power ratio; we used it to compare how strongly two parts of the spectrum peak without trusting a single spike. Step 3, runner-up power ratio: 1.11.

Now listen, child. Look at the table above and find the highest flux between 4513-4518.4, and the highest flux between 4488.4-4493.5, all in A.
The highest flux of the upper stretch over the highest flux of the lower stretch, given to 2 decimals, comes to 1.02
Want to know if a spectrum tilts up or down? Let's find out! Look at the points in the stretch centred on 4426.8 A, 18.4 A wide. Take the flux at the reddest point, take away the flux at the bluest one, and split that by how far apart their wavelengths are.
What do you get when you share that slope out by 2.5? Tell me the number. -0.038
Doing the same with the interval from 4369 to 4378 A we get -0.055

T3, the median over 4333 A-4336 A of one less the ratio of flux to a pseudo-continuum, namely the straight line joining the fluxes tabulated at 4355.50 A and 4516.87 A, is -0.11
